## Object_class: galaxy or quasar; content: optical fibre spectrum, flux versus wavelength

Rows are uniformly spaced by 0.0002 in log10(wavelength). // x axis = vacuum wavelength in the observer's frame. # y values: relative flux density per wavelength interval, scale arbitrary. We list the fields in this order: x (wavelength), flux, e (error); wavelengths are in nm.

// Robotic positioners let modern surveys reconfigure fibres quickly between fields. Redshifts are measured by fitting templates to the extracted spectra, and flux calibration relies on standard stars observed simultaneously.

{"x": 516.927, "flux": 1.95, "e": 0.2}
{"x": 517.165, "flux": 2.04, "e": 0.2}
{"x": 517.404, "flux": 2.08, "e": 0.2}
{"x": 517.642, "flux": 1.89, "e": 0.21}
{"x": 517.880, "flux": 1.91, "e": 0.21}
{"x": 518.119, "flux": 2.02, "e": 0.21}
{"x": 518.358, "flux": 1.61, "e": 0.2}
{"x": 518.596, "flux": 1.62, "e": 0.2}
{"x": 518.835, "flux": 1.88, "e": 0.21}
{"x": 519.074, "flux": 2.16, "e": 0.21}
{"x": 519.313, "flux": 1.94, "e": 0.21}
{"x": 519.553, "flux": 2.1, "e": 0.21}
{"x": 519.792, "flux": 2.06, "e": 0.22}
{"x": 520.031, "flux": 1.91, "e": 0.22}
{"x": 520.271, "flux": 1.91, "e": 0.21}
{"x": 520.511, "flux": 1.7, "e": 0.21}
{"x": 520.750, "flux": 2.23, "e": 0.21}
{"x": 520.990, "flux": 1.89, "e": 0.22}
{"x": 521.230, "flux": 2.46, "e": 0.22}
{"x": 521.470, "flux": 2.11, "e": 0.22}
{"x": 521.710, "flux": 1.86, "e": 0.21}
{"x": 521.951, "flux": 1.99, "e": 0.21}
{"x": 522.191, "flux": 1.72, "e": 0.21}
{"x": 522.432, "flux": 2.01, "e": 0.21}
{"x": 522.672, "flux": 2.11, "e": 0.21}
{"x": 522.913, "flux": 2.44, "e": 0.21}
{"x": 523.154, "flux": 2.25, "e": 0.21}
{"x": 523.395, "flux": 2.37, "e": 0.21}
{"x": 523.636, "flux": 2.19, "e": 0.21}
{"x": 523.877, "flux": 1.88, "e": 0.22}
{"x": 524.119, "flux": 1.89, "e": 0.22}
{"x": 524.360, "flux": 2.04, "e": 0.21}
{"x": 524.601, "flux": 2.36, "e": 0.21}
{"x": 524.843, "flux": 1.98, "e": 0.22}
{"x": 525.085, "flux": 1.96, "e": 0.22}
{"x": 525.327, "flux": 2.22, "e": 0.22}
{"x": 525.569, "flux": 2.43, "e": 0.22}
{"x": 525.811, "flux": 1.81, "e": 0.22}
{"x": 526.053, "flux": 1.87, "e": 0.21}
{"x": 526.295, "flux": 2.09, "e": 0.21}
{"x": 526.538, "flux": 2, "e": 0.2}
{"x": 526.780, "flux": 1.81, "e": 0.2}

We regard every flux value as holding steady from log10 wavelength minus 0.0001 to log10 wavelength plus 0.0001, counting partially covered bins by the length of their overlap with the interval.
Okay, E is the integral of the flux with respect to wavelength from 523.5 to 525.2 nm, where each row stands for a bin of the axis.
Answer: 3.48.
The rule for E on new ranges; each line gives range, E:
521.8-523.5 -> 3.60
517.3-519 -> 3.17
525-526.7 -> 3.49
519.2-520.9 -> 3.36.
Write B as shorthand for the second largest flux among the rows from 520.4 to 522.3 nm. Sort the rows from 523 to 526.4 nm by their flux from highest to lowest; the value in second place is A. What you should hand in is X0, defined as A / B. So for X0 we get 1.06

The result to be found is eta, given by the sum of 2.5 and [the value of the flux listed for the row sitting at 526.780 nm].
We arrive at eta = 4.31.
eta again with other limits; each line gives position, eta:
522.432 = 4.51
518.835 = 4.38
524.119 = 4.39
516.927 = 4.45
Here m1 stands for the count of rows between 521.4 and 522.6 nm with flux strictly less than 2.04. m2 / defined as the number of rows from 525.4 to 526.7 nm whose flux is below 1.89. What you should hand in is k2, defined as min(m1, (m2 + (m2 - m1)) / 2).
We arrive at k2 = 0.0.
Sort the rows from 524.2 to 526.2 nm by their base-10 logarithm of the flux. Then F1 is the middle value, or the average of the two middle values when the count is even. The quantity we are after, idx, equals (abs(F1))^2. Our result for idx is 0.092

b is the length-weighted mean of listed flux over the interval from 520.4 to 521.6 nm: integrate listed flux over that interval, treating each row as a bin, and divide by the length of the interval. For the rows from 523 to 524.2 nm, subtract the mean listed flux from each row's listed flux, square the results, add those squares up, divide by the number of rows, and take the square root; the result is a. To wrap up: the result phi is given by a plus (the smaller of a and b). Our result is 0.39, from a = 0.20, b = 2.08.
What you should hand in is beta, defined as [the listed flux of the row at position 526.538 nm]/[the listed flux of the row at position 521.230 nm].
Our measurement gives 0.81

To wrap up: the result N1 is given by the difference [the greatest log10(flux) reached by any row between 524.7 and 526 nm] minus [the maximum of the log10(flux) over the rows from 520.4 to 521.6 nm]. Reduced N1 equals -0.01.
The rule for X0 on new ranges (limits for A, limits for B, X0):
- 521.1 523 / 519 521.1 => 1.13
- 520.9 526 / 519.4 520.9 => 1.16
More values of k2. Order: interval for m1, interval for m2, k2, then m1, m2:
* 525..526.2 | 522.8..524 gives -0.5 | 3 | 1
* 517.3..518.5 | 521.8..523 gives -1.0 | 4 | 1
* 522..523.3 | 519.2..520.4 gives -1.0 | 2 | 0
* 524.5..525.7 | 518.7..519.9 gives 0.0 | 2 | 1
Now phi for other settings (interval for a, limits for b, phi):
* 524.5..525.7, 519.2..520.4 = 0.38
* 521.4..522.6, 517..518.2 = 0.27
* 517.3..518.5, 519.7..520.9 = 0.32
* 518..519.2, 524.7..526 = 0.43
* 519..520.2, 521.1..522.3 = 0.19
